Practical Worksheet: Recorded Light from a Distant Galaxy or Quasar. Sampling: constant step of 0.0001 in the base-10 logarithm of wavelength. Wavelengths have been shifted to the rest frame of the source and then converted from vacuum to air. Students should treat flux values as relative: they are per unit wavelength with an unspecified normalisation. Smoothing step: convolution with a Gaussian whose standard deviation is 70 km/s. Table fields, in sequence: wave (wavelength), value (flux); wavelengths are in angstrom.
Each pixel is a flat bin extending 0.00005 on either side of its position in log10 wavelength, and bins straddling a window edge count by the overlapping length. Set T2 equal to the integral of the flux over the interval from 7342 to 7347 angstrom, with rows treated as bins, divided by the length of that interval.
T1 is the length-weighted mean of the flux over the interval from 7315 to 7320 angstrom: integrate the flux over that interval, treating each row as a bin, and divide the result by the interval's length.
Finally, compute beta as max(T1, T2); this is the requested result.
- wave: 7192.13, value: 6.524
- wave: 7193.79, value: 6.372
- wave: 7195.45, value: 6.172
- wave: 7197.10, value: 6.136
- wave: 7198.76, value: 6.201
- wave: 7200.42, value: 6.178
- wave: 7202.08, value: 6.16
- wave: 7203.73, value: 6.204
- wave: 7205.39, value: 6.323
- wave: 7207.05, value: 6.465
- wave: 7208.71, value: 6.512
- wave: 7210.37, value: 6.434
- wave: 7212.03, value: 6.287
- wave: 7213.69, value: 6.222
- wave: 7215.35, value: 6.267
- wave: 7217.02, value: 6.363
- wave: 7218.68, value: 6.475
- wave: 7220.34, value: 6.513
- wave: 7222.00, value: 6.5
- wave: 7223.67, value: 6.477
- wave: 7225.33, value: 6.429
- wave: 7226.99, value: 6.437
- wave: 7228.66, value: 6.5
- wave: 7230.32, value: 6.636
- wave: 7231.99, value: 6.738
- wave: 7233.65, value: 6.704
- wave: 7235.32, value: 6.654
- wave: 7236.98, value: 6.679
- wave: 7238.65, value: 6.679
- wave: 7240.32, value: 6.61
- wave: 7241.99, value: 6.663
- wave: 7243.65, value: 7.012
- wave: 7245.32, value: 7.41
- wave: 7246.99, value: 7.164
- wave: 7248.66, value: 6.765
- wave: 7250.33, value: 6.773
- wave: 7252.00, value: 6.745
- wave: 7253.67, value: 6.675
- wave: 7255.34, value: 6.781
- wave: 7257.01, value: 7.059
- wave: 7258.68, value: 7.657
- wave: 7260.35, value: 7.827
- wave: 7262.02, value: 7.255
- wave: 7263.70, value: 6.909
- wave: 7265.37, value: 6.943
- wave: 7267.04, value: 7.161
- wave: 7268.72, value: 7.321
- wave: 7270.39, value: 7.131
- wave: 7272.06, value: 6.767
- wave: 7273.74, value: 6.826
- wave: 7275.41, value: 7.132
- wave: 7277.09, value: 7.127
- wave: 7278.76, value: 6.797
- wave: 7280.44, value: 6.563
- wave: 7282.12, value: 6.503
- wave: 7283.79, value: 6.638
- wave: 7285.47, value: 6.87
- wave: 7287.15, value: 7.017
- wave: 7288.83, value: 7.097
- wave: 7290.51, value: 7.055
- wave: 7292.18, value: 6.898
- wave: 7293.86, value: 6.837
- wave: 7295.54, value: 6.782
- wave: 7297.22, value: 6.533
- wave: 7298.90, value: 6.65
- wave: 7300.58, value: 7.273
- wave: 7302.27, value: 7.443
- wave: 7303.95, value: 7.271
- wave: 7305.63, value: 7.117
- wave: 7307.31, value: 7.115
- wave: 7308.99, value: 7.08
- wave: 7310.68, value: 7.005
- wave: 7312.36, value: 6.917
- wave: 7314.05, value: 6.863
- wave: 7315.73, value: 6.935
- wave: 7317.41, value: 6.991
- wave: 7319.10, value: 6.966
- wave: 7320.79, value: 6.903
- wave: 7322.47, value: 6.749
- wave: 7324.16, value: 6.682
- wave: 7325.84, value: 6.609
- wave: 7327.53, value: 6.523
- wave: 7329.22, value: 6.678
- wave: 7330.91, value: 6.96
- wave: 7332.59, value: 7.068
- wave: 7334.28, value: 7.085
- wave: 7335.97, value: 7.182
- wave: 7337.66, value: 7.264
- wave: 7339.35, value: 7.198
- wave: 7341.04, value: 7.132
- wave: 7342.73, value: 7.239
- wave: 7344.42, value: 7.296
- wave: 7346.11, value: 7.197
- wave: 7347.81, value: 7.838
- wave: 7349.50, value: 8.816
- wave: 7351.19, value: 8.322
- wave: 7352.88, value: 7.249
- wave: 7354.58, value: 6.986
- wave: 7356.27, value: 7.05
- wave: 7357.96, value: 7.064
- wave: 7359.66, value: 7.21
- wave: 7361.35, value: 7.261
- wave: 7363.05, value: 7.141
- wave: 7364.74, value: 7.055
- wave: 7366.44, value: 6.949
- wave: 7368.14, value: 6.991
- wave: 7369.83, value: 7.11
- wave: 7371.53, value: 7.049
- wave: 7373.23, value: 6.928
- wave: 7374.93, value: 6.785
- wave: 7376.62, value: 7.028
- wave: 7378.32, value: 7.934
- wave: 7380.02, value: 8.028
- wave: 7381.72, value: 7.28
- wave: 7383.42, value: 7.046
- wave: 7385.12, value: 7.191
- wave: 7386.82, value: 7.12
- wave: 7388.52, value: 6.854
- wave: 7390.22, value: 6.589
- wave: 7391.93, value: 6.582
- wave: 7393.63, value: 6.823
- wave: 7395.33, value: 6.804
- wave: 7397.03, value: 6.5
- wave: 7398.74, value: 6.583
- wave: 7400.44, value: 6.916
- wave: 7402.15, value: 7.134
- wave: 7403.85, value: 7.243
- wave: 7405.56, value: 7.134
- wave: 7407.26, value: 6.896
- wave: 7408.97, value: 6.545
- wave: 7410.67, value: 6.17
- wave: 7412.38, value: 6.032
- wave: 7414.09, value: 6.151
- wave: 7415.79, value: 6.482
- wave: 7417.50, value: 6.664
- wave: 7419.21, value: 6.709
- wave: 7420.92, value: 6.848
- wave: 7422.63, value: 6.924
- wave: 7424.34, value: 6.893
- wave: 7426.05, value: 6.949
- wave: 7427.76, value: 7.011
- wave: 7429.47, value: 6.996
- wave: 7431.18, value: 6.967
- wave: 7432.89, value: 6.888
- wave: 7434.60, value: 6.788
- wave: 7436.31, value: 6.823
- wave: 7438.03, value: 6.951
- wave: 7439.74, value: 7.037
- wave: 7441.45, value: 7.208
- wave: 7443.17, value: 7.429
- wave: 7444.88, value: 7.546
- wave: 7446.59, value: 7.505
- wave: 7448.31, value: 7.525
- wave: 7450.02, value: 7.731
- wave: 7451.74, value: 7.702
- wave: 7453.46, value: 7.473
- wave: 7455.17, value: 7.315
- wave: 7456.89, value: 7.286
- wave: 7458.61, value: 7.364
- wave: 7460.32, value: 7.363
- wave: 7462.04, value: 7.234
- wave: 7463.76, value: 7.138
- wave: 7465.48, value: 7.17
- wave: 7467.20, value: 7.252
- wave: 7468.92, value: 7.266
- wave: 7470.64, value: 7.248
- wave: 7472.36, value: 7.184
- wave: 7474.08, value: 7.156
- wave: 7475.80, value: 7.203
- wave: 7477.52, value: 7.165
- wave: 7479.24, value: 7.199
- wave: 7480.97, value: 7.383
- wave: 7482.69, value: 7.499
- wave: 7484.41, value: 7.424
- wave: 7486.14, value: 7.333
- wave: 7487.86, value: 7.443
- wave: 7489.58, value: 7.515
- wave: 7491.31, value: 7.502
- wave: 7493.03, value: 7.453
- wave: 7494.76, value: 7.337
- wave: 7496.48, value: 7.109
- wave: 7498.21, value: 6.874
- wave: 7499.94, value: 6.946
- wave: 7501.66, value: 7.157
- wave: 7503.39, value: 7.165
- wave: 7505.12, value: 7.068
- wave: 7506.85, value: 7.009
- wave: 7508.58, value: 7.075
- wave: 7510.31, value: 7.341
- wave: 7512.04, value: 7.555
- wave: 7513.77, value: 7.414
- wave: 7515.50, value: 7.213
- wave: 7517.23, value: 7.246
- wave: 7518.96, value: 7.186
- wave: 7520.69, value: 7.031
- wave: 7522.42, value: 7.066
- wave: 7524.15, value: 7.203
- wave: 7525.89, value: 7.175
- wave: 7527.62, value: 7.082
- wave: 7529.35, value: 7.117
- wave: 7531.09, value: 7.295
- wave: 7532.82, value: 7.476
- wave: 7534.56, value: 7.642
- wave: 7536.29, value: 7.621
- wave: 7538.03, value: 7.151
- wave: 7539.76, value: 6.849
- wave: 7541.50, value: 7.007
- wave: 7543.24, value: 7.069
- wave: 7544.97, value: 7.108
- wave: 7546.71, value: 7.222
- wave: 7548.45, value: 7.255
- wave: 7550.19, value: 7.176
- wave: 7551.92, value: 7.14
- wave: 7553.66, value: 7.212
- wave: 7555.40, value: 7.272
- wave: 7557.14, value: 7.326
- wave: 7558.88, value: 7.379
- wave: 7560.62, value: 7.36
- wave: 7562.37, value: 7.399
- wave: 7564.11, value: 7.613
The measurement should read 7.24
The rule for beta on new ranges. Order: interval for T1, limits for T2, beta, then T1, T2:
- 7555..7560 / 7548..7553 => 7.33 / 7.33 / 7.19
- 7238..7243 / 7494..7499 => 7.11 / 6.67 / 7.11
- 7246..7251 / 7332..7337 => 7.12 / 6.92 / 7.12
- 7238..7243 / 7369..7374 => 7.02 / 6.67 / 7.02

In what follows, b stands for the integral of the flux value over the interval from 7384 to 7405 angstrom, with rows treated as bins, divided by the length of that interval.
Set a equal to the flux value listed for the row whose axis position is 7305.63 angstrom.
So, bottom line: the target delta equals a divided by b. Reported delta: 1.04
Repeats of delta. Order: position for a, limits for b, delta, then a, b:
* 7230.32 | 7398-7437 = 0.98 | 6.636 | 6.77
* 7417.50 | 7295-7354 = 0.94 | 6.664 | 7.11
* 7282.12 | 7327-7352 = 0.89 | 6.503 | 7.33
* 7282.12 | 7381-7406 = 0.94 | 6.503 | 6.91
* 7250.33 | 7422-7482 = 0.94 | 6.773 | 7.21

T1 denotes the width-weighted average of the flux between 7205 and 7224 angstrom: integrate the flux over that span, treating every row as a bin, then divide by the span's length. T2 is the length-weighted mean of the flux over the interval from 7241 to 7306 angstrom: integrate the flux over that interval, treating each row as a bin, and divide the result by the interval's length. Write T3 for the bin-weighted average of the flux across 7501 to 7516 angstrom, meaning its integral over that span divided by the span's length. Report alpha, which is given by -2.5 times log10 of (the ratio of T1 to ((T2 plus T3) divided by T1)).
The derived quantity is -1.15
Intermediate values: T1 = 6.4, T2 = 7.0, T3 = 7.22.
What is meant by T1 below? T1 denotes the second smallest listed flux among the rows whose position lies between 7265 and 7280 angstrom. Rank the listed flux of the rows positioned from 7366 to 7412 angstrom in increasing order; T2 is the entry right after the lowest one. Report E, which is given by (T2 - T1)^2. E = 0.09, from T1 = 6.797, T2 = 6.5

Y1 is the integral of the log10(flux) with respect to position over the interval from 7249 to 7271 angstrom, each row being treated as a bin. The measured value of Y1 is 19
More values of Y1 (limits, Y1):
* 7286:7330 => 37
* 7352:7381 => 25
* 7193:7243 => 40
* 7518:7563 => 39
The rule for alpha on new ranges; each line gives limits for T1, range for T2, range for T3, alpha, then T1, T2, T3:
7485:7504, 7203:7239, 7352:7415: -1.48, 7.3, 6.5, 6.96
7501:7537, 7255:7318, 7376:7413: -1.44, 7.2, 7.0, 6.93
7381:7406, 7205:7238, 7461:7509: -1.36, 6.9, 6.5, 7.23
